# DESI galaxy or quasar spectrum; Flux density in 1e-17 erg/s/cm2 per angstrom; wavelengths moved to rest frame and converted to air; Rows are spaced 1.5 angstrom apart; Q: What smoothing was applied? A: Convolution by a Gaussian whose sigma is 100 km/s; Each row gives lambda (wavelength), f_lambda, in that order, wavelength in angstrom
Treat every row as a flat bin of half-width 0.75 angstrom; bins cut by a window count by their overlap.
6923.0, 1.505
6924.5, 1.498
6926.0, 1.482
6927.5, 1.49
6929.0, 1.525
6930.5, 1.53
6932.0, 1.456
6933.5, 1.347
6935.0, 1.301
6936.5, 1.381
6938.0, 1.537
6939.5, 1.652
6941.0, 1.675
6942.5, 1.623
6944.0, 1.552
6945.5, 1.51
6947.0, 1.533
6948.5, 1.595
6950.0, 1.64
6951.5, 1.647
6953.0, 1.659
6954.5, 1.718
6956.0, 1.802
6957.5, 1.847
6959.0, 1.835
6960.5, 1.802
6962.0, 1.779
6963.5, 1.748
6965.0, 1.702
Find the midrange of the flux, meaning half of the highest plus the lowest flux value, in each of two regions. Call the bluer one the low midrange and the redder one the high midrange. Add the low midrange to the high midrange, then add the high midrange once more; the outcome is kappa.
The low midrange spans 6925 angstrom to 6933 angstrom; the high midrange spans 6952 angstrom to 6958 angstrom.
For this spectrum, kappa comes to 5.00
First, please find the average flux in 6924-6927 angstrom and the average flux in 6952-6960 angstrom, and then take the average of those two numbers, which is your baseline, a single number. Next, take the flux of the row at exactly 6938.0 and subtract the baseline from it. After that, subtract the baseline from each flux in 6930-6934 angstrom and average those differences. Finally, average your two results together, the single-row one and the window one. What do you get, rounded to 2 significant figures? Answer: -0.14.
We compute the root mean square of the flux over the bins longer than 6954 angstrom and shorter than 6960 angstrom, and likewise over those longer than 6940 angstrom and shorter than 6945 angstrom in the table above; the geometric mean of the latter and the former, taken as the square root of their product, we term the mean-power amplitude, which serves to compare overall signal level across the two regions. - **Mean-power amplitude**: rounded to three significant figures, 1.71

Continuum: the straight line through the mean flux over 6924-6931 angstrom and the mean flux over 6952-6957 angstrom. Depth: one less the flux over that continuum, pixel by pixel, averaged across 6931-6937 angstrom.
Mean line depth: 0.12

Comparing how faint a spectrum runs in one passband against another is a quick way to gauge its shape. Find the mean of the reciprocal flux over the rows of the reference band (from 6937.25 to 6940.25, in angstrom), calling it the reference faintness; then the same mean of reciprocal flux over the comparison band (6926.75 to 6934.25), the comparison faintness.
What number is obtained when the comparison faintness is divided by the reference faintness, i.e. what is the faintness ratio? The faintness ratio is 1.09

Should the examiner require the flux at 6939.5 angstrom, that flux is 1.652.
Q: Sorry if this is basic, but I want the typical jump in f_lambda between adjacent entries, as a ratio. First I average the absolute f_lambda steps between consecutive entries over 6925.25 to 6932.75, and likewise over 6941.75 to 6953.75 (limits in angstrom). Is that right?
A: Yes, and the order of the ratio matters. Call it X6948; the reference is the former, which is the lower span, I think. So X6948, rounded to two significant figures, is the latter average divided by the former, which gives 1.2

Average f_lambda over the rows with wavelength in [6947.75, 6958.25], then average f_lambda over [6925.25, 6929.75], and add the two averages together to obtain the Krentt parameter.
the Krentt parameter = 3.20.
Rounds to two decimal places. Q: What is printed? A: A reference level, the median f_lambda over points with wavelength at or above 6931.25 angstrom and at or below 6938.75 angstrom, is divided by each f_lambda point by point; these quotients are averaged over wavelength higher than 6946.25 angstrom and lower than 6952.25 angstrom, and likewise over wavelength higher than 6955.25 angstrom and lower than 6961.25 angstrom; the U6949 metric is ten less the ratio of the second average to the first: 9.12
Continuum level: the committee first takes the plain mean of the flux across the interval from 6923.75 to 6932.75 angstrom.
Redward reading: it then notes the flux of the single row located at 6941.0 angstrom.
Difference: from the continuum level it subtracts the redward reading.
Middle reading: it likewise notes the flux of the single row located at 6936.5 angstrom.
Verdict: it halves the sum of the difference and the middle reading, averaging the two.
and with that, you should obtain 0.601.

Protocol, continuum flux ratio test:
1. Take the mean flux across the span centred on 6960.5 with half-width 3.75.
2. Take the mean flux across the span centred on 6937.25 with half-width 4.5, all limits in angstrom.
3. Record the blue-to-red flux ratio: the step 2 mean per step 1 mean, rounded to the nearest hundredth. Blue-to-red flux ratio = 0.82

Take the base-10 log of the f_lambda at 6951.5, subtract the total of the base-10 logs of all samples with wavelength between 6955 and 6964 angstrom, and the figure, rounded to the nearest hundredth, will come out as -1.32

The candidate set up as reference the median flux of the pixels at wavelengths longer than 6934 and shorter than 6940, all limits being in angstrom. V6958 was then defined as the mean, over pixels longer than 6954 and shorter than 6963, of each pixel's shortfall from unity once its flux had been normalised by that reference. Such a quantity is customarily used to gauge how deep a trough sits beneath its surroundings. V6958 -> -0.23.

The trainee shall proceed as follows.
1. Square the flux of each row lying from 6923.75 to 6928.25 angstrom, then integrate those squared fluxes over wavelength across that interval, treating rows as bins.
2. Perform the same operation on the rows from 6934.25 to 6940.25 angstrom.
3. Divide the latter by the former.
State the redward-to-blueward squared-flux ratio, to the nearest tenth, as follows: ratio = 1.3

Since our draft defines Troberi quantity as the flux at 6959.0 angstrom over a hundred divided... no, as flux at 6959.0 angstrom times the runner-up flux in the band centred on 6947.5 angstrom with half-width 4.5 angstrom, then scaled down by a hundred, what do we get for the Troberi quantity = 0.0301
